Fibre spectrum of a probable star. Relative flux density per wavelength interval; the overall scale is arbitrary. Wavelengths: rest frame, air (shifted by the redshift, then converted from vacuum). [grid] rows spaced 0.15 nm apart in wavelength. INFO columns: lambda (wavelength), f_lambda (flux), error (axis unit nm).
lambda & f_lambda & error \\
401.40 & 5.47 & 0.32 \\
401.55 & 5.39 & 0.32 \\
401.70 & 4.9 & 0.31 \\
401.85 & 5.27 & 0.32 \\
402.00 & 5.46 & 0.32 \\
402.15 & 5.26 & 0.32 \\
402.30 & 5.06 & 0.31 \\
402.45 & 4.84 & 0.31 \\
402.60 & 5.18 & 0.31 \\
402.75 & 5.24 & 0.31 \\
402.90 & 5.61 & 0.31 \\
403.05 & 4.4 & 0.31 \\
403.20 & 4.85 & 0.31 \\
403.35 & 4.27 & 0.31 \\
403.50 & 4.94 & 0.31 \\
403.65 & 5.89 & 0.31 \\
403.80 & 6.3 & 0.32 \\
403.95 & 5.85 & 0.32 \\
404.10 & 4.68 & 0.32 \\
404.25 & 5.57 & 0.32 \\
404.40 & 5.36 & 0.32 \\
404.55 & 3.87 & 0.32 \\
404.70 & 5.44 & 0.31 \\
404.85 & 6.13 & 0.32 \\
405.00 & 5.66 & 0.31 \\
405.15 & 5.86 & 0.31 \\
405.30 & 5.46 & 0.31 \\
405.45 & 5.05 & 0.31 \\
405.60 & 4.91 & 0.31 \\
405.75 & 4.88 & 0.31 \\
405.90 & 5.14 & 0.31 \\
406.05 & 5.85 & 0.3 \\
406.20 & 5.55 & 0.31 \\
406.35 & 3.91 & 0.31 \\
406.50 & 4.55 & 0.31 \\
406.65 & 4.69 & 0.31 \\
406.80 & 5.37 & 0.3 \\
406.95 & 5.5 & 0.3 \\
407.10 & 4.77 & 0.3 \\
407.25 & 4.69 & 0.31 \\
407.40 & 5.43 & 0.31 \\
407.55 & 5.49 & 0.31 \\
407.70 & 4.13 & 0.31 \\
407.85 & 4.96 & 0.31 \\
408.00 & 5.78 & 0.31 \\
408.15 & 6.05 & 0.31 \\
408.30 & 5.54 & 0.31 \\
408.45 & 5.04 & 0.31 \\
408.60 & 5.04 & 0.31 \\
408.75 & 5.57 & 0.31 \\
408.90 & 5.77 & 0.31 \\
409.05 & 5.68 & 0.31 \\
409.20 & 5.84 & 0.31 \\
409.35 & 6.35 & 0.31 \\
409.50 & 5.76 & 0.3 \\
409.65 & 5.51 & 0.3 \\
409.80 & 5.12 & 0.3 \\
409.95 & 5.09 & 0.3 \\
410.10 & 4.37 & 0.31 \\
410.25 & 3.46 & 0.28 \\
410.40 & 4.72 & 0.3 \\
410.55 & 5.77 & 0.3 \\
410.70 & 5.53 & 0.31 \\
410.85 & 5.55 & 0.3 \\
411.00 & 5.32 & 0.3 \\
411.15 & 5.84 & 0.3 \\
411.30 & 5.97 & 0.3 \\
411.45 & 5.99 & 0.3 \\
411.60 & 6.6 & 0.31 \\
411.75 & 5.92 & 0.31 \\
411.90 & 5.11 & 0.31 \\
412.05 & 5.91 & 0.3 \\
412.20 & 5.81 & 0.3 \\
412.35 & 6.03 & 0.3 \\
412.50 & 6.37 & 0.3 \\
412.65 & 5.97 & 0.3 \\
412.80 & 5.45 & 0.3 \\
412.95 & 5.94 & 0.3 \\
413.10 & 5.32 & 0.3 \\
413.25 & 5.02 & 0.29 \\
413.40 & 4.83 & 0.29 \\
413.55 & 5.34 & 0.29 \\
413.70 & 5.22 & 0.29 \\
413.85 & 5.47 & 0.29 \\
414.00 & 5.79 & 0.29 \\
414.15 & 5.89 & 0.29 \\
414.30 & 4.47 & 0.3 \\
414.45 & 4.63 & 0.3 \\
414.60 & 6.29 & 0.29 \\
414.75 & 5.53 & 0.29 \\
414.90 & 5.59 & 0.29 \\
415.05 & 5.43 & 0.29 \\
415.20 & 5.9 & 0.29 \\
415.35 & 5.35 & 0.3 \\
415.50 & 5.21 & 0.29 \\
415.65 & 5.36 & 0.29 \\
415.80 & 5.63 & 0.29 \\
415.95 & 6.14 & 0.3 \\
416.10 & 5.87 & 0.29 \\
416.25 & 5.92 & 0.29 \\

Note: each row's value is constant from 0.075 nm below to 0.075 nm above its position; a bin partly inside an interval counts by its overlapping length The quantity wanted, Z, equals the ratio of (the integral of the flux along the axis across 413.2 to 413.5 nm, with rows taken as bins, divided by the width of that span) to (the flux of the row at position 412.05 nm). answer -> 0.84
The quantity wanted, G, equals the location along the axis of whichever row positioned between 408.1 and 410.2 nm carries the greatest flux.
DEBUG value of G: 409.35 nm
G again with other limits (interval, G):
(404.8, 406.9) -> 404.85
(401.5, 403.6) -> 402.90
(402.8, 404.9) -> 403.80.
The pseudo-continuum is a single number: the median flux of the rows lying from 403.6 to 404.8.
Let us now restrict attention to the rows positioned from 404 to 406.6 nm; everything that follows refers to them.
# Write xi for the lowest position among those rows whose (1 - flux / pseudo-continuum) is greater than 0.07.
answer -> 404.10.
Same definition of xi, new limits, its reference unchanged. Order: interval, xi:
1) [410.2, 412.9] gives 410.25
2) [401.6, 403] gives 401.70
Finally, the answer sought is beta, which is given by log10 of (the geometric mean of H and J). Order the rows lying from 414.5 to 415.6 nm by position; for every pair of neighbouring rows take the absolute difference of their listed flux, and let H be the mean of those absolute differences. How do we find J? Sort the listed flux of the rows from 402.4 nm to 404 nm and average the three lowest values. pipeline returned 0.103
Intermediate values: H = 0.357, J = 4.5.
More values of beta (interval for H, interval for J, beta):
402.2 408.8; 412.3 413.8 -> 0.227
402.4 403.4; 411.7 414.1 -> 0.199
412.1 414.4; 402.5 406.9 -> 0.111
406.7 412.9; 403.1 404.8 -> 0.146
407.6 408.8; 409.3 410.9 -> 0.158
